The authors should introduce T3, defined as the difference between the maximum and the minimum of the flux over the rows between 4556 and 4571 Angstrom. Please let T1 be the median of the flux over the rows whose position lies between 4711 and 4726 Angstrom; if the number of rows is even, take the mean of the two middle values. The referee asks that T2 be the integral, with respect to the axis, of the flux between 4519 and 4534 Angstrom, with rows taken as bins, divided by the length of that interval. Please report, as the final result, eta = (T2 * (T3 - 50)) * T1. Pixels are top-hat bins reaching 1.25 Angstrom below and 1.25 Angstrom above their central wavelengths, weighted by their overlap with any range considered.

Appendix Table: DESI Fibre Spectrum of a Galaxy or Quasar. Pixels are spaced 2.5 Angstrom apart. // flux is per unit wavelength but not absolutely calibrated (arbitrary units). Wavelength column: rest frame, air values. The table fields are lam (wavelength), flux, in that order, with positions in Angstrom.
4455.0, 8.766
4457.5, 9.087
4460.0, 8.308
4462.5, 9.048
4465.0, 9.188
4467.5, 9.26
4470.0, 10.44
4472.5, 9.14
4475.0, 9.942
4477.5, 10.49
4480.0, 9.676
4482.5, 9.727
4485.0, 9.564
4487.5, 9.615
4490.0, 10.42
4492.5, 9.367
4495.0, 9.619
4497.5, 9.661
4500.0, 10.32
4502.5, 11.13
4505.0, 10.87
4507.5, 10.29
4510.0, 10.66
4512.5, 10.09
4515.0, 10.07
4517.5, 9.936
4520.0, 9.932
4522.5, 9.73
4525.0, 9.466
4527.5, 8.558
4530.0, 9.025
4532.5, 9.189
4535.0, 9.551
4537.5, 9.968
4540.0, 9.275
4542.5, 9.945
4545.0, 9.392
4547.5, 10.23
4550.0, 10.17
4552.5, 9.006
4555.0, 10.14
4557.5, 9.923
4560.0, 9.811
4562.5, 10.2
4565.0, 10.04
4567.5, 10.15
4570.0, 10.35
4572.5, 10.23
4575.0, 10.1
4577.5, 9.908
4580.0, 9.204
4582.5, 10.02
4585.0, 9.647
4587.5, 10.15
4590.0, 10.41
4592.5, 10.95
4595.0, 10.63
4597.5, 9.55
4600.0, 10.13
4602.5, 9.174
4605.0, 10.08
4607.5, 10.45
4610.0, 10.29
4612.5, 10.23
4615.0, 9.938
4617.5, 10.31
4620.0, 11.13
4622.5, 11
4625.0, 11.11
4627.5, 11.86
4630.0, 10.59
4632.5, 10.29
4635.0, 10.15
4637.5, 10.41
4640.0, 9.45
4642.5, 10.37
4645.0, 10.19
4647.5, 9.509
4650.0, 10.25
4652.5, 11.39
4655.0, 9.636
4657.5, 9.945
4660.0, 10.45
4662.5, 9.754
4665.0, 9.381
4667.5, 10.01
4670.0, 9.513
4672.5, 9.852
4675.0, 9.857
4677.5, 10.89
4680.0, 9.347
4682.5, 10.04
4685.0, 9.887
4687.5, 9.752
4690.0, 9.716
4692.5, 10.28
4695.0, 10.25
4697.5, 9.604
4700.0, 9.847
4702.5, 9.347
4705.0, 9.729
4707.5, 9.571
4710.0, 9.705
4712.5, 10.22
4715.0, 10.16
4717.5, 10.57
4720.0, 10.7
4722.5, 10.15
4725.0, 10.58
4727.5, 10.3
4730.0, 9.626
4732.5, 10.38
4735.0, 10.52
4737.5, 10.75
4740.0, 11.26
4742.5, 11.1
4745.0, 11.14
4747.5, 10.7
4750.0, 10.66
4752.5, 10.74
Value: -4787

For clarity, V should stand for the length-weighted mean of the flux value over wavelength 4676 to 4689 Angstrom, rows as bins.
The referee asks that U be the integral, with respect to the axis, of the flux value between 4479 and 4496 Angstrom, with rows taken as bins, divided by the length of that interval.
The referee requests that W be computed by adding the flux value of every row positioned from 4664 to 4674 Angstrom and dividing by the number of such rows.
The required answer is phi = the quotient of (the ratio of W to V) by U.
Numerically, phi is 0.100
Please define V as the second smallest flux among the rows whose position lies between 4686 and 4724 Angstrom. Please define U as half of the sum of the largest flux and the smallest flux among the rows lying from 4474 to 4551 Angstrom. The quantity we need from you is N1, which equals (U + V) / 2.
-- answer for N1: 9.7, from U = 9.8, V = 9.571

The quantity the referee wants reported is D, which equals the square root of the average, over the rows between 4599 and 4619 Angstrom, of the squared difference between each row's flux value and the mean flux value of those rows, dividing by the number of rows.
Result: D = 0.37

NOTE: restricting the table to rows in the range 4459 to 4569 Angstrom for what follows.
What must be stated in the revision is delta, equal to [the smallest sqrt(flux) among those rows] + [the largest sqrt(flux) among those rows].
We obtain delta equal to 6.22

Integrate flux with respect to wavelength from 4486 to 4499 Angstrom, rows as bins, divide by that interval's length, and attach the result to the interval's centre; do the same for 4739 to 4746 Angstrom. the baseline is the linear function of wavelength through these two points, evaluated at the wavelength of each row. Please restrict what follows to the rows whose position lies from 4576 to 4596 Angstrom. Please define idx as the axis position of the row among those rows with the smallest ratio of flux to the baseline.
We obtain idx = 4580.0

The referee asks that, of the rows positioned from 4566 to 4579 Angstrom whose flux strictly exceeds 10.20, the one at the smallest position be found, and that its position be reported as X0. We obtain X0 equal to 4570.0 Angstrom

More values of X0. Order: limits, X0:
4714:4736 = 4717.5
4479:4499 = 4490.0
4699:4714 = 4712.5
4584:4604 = 4590.0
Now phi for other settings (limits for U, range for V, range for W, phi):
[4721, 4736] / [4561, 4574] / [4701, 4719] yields 0.095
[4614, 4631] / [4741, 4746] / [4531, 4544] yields 0.079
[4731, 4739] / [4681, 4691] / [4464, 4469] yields 0.089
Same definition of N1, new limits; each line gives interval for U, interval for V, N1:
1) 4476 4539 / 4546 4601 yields 9.5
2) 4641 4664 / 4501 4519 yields 10.3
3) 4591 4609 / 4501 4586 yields 9.5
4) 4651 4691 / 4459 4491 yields 9.7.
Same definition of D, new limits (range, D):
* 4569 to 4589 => 0.35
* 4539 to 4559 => 0.44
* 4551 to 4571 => 0.39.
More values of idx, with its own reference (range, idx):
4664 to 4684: 4680.0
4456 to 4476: 4460.0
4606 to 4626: 4615.0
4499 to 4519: 4517.5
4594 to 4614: 4602.5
